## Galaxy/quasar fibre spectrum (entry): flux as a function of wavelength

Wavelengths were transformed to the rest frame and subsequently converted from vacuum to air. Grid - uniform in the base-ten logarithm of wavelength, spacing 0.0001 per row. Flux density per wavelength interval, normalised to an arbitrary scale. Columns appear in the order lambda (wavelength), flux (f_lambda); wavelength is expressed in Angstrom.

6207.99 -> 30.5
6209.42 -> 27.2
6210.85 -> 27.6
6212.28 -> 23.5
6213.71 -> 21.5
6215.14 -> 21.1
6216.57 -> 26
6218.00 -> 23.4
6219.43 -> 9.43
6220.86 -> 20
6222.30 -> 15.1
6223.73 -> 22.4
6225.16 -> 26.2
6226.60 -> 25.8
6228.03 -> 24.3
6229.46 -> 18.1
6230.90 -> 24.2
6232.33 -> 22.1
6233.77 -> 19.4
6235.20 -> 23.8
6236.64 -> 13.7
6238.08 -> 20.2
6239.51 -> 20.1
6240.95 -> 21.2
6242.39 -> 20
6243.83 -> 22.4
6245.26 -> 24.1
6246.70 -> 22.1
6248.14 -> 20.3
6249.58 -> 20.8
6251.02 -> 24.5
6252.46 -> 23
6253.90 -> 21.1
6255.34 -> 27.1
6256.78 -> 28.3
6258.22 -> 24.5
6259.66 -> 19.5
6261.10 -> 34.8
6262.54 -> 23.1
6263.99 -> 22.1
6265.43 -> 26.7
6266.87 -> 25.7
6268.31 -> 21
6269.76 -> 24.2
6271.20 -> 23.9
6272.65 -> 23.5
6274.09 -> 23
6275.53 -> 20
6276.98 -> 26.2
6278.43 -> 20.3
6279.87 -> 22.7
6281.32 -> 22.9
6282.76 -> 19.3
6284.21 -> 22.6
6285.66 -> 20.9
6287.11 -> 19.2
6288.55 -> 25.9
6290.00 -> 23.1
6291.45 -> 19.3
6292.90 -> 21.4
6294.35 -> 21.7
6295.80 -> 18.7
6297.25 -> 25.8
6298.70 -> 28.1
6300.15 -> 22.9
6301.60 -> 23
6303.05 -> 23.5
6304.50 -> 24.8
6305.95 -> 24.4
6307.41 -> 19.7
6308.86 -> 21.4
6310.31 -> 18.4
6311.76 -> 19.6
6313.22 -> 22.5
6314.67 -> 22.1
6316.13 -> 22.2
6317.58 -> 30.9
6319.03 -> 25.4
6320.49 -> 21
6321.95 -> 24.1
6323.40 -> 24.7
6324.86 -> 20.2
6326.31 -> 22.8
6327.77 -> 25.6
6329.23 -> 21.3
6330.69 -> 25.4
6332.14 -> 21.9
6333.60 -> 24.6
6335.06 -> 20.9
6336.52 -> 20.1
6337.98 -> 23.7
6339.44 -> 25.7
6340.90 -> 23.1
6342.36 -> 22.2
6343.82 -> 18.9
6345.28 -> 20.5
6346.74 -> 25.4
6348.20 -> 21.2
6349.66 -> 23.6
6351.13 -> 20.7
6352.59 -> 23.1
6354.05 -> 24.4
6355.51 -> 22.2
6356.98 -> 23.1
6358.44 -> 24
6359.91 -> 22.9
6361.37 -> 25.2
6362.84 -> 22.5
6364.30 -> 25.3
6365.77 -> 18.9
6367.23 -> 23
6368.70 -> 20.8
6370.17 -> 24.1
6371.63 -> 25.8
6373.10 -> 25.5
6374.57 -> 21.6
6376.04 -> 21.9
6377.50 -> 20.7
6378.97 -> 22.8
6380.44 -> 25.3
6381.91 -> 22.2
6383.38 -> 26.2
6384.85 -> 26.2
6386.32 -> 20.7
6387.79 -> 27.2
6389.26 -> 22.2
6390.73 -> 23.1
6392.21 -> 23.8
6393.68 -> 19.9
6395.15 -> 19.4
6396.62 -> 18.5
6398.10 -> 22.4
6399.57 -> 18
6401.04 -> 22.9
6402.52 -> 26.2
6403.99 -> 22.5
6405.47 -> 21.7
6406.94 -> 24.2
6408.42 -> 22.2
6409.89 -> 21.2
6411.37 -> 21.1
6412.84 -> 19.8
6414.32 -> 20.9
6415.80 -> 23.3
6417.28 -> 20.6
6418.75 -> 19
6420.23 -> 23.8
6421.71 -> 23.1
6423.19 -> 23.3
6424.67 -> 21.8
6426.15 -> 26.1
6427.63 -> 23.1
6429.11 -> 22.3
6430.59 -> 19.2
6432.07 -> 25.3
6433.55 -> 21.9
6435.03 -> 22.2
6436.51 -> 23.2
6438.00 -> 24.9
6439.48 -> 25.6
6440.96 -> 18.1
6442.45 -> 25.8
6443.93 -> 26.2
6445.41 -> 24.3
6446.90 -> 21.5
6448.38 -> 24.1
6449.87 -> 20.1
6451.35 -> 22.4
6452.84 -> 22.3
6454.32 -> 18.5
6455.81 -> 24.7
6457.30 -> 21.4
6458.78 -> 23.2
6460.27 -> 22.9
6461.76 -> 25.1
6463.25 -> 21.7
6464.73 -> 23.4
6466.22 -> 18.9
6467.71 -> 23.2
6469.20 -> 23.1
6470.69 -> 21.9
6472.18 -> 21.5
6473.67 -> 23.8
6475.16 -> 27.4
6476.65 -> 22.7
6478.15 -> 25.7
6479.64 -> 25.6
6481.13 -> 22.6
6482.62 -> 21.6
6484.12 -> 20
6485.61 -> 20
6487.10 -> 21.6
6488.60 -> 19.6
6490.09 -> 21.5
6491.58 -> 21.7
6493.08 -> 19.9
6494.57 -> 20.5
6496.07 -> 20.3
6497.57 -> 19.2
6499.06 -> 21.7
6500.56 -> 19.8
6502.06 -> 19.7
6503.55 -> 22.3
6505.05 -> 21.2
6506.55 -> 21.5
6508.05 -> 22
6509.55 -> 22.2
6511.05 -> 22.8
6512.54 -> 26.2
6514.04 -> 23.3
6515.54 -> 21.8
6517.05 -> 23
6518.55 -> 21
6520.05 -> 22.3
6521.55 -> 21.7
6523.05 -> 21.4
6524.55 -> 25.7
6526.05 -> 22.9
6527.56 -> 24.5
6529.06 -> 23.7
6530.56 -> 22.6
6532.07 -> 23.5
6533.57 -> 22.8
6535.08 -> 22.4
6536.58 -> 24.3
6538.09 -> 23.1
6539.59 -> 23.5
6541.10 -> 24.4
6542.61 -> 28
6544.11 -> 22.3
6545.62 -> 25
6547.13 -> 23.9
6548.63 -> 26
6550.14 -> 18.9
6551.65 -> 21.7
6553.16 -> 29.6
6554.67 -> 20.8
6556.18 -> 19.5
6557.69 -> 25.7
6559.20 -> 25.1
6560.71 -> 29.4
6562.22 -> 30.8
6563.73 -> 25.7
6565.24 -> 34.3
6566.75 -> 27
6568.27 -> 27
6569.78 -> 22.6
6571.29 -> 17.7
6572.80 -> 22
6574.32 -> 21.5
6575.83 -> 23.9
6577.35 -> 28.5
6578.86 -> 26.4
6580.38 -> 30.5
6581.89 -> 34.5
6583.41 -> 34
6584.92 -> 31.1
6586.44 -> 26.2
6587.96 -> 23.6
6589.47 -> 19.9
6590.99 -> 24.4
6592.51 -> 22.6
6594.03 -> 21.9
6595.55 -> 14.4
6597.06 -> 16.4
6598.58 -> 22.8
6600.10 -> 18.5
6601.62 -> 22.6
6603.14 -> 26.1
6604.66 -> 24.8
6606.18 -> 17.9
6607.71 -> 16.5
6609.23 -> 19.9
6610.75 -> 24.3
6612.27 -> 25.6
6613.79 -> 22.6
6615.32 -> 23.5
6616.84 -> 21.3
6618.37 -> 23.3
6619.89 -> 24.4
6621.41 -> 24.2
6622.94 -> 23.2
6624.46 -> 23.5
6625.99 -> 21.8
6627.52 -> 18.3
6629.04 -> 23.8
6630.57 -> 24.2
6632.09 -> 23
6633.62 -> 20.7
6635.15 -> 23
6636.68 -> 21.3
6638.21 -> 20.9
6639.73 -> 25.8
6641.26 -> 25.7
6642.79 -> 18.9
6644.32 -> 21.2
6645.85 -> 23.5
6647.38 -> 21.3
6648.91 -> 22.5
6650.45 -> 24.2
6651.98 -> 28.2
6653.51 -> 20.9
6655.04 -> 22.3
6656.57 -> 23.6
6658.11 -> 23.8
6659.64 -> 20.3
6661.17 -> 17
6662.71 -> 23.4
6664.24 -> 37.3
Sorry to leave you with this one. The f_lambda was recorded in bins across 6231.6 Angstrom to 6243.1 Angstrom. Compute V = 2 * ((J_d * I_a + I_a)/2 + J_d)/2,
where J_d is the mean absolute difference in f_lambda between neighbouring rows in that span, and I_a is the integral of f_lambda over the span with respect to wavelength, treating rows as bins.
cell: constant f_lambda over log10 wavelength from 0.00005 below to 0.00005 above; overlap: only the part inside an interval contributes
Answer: 549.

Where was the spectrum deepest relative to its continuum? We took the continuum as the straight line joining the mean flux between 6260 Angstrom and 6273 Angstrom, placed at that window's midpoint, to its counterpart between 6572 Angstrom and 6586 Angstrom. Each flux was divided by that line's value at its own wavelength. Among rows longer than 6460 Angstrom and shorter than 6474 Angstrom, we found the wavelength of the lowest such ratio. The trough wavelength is 6466.22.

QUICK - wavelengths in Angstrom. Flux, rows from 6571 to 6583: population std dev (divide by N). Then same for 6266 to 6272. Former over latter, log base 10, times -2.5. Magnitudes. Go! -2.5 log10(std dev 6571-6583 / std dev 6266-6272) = -1.2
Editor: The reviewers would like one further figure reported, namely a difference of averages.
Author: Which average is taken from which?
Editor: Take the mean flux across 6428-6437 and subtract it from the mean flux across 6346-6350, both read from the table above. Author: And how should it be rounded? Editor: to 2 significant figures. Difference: 1.0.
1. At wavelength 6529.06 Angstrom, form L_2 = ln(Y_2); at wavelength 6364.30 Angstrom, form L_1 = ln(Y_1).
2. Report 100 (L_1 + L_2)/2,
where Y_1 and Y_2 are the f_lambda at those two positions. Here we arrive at 320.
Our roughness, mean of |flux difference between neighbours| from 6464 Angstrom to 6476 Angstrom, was 2.3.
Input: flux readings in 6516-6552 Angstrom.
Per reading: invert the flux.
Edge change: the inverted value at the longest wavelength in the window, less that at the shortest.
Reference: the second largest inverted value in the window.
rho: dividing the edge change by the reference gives 0.05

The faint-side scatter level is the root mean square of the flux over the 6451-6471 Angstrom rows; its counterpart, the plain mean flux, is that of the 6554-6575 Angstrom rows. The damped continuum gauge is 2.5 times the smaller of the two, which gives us 56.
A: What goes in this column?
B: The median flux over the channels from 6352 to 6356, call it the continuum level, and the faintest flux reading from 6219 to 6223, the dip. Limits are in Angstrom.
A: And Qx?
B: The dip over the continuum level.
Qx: 0.41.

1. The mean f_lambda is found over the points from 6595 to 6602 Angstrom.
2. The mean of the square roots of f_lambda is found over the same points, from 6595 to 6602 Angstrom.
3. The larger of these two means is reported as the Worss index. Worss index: 18.9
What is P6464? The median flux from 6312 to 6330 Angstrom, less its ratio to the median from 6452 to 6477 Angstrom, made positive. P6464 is 21.66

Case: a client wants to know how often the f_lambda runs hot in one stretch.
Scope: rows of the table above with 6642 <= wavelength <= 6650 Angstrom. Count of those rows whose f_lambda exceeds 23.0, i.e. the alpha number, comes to 1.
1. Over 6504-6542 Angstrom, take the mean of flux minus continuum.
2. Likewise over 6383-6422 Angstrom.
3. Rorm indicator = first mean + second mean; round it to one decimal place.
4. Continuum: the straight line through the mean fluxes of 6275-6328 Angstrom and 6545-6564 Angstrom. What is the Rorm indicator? -2.8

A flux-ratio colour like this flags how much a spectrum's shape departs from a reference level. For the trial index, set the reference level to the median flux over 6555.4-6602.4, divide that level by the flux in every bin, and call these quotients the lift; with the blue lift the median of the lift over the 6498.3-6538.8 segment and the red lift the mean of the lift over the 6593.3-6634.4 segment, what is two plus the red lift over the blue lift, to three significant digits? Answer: 3.05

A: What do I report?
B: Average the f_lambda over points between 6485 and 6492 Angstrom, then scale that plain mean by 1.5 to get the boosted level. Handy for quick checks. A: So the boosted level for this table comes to 31.32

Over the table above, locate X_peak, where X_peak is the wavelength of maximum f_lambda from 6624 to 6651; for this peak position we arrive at 6639.73 Angstrom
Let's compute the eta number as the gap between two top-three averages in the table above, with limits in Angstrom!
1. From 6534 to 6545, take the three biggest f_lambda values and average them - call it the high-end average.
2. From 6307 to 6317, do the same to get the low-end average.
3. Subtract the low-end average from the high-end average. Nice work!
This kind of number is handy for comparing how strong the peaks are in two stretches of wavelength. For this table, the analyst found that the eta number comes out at 3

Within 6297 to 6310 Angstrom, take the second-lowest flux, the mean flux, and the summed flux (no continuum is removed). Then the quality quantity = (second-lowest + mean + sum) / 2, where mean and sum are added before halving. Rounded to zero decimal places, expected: 129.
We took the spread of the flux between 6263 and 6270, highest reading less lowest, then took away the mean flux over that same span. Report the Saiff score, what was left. -18.2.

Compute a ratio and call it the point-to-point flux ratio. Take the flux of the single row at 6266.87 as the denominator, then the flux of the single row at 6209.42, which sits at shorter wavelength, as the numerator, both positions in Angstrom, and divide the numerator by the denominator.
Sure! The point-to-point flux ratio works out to 1.06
